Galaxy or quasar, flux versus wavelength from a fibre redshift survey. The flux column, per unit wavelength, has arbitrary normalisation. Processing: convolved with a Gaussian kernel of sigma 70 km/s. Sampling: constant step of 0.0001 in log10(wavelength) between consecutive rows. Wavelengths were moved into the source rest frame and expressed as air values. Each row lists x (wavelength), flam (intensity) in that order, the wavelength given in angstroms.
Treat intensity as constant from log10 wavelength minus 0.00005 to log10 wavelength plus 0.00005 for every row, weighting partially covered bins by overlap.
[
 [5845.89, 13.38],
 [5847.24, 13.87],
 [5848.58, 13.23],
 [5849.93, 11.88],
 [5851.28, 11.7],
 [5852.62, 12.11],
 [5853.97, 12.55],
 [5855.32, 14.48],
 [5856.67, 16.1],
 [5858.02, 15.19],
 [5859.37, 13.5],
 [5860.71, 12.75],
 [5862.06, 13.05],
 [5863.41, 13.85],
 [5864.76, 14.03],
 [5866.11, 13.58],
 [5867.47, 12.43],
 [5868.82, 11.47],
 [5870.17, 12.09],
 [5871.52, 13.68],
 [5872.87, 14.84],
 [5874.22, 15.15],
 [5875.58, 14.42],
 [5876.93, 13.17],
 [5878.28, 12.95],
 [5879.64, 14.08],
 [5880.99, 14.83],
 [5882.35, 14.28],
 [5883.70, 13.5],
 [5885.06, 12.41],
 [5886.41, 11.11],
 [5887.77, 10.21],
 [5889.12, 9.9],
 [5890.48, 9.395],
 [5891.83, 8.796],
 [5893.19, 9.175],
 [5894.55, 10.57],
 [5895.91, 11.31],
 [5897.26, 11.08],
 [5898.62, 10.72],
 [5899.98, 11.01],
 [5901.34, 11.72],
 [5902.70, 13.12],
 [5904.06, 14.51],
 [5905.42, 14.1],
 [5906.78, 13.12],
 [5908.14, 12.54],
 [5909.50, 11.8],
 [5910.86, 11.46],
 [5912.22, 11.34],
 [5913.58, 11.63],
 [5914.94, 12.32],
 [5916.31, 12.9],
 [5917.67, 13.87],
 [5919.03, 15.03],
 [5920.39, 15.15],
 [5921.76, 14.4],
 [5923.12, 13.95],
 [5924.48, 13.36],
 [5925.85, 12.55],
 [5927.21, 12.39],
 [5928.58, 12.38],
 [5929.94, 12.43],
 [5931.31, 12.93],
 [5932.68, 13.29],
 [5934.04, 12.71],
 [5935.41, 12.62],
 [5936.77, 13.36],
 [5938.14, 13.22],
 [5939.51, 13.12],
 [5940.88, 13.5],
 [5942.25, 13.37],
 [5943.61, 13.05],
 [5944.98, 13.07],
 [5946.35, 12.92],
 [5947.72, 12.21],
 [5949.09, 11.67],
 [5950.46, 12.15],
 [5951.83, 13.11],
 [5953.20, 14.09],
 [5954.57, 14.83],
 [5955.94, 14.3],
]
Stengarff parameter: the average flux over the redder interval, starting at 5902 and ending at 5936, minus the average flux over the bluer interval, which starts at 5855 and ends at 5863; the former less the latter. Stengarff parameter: -1.1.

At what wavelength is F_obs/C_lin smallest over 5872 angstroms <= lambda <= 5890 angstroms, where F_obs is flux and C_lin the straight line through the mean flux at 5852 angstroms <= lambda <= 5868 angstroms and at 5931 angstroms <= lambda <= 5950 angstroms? 5889.12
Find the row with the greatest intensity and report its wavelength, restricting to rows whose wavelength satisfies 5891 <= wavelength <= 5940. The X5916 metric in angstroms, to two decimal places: 5920.39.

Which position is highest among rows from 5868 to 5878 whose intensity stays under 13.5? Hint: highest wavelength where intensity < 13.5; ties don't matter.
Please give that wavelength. 5876.93 angstroms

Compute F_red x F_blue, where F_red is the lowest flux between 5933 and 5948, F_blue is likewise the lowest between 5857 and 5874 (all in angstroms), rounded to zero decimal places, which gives 140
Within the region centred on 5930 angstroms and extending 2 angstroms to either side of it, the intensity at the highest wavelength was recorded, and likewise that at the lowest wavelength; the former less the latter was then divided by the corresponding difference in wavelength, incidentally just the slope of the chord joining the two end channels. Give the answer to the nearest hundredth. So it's 0.20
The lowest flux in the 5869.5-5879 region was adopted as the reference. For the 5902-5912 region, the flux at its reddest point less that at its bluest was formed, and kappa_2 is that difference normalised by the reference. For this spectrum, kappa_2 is -0.14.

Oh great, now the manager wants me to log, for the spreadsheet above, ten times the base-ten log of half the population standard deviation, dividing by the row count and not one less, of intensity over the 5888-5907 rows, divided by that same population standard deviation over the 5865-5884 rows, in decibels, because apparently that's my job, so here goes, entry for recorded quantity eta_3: -1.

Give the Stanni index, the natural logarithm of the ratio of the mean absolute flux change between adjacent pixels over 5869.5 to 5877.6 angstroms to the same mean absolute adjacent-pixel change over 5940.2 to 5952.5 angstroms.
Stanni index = 0.9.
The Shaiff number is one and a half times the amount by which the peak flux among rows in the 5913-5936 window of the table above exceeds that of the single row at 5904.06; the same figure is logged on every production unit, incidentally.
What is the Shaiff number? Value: 1.0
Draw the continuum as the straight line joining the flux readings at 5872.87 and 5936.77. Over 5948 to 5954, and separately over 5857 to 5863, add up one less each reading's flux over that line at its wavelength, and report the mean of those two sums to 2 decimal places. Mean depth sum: 0.24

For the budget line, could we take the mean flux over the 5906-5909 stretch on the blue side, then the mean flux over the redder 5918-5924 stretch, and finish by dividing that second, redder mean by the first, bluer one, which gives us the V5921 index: 1.14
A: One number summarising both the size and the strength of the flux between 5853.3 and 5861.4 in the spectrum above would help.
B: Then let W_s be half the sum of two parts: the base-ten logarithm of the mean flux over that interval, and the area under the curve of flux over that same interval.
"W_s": 58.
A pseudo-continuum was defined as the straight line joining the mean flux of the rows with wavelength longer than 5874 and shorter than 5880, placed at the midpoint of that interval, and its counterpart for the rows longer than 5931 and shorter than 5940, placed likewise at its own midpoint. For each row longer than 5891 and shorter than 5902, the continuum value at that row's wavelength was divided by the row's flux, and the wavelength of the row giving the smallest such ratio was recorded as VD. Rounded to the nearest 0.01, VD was 5901.34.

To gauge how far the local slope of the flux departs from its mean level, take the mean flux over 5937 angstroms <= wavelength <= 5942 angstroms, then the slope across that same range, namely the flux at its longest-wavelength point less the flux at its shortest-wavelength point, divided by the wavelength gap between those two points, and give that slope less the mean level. -13.2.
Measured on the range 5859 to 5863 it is -13.3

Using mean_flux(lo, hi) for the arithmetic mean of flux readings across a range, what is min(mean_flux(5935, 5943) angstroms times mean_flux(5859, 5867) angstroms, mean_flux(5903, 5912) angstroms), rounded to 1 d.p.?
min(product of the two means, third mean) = 12.9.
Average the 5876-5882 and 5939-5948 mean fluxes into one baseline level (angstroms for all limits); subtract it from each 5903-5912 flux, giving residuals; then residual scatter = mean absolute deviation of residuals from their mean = 1.0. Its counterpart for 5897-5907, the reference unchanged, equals 1.3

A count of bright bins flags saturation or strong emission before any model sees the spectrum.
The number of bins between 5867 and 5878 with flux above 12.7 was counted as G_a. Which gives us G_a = 5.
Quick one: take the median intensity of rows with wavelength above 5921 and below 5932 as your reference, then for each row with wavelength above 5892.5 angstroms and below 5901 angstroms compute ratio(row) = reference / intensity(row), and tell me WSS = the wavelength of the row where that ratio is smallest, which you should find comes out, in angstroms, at 5895.91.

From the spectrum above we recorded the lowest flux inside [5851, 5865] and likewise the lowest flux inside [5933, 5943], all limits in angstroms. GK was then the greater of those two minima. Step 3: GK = 12.6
